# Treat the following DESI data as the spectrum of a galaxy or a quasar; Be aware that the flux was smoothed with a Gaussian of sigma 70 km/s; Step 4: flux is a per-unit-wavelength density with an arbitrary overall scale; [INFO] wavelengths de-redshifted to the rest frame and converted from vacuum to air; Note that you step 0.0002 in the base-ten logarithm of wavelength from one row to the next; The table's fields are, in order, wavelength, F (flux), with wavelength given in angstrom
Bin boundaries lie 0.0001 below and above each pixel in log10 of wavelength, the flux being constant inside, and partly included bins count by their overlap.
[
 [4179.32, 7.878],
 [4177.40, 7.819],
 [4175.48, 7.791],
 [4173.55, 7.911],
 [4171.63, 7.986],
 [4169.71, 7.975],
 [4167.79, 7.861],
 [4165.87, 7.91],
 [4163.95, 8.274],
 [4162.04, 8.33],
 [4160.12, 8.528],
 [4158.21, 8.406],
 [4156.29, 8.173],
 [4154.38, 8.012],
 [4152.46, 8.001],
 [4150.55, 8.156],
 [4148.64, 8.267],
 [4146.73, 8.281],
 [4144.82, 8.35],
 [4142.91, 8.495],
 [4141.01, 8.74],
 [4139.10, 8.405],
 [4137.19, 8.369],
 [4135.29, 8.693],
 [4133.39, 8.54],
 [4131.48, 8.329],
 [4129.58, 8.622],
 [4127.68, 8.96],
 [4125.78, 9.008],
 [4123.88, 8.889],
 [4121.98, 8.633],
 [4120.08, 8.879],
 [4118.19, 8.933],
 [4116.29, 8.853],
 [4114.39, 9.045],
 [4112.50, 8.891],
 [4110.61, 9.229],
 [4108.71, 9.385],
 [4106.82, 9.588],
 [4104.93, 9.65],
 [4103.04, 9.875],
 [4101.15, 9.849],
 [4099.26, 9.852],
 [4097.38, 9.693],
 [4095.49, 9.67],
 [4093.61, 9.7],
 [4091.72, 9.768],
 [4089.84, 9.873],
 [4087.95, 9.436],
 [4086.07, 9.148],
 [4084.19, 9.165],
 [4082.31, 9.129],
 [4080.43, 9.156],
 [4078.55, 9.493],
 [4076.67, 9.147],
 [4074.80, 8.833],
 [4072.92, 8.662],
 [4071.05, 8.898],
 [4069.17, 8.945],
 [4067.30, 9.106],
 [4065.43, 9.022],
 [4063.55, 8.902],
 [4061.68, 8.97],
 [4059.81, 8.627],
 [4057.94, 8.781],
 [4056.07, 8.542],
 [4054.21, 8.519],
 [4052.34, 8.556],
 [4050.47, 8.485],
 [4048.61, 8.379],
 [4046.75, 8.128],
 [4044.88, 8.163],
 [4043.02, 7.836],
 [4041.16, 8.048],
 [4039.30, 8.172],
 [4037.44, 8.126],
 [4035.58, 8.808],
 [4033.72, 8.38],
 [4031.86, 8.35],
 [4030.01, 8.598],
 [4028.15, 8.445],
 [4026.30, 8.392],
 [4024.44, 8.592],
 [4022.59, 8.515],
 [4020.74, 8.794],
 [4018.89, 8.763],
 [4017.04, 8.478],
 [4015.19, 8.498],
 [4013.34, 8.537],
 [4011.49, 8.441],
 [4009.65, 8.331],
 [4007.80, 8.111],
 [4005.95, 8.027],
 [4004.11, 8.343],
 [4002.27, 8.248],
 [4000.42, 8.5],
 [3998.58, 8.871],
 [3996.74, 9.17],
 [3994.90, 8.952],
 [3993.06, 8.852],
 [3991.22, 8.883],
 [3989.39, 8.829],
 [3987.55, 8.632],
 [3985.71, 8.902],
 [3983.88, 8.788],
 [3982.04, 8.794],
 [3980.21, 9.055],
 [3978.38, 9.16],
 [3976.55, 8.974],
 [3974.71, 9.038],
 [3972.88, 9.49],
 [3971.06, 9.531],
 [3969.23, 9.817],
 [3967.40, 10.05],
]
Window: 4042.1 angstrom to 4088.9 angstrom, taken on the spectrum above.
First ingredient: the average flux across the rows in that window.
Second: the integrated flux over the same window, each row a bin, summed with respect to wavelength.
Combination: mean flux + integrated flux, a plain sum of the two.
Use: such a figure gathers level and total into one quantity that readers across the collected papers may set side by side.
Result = 421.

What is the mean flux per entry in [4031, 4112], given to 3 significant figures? 8.98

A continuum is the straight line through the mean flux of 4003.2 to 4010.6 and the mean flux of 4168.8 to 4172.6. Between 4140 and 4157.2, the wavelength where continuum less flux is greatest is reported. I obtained 4152.46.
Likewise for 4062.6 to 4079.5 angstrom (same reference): 4072.92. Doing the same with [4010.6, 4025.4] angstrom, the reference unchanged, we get 4011.49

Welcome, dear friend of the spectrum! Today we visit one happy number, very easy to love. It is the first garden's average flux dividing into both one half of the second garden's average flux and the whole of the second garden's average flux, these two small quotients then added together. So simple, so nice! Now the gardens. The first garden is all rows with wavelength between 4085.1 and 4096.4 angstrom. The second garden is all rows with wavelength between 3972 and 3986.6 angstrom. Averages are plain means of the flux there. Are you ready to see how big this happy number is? 1.41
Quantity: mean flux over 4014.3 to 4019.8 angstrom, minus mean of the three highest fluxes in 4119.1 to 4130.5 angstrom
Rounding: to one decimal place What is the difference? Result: -0.4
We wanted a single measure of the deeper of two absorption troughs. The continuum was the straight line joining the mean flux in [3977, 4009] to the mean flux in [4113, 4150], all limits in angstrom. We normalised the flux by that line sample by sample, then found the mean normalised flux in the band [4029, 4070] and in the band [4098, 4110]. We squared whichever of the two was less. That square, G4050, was 0.962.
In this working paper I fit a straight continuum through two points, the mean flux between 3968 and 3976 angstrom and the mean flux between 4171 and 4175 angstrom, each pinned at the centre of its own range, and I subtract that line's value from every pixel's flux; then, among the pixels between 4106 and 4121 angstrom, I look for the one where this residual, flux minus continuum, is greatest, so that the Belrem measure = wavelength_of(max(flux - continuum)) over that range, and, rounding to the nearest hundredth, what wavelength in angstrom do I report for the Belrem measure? 4106.82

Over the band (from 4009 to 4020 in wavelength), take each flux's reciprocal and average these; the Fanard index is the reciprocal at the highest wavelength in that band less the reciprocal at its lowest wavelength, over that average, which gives -0.05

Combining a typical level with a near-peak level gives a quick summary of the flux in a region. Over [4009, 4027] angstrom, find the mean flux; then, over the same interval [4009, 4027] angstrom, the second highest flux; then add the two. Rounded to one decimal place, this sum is 17.3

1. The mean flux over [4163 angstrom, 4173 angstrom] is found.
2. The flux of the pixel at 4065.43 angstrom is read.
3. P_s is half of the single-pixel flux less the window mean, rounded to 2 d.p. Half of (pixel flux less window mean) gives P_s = 0.51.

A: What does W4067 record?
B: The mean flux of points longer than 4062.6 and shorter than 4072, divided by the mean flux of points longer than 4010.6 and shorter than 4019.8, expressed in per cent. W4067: 105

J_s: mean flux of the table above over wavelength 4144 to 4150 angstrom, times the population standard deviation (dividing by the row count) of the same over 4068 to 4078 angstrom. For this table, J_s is 1.3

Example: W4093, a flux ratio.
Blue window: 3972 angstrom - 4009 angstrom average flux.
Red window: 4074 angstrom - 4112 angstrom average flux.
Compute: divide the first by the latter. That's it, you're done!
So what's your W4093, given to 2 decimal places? 0.93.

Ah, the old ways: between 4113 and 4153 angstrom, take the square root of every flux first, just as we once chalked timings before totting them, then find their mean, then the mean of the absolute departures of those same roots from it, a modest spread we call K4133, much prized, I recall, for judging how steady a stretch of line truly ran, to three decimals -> 0.044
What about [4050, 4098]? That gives 0.056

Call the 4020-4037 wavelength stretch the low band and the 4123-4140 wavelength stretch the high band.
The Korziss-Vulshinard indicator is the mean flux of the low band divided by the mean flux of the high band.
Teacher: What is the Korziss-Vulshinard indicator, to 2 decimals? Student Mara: 0.99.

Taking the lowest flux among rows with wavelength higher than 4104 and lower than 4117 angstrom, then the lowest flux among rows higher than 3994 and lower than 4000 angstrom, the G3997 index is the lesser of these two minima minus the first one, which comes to 0.00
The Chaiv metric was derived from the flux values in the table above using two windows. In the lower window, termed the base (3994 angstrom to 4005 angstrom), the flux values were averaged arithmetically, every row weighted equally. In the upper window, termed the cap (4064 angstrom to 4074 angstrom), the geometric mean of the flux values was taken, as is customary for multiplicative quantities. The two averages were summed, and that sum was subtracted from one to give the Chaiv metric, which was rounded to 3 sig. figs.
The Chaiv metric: -16.6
